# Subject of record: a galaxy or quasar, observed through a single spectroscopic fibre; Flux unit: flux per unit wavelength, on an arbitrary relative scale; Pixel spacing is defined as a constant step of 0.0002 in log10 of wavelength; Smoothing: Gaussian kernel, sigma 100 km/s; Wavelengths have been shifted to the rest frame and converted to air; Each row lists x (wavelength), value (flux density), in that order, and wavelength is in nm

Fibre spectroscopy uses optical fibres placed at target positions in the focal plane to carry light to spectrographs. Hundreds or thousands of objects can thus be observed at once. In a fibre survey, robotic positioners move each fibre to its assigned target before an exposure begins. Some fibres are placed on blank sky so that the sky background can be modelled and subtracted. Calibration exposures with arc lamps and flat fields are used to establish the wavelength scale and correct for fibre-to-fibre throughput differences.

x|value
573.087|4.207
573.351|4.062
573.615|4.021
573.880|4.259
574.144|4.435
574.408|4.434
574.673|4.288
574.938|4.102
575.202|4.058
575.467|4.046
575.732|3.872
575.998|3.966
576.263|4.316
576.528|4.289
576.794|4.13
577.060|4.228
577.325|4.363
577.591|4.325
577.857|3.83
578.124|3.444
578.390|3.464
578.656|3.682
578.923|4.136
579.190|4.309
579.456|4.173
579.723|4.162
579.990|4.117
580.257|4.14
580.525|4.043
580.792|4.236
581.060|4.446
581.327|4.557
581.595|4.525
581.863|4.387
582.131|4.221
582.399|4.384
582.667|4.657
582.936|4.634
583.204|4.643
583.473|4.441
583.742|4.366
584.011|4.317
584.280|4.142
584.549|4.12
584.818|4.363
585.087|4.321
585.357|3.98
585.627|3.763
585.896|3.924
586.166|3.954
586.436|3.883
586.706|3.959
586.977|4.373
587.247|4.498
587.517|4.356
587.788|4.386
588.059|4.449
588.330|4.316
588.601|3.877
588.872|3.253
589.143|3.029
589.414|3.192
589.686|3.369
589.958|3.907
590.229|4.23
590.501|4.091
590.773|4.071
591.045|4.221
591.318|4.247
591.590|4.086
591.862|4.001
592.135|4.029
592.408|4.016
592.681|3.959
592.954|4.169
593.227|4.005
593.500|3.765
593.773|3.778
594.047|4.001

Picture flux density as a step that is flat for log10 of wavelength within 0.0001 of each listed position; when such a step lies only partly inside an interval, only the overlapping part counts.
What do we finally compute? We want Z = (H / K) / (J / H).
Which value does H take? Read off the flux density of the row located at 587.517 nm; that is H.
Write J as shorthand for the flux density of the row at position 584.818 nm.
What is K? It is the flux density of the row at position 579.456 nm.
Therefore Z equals 1.04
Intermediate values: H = 4.356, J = 4.363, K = 4.173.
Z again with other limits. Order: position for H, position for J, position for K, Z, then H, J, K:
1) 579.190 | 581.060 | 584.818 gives 0.96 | 4.309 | 4.446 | 4.363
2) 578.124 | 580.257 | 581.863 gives 0.65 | 3.444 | 4.14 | 4.387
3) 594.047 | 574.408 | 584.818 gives 0.83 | 4.001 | 4.434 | 4.363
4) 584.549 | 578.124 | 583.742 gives 1.13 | 4.12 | 3.444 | 4.366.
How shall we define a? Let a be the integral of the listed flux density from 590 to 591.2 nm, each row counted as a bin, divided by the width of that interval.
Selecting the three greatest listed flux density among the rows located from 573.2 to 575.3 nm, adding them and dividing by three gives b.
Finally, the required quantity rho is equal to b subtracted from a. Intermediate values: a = 4.14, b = 4.39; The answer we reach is -0.3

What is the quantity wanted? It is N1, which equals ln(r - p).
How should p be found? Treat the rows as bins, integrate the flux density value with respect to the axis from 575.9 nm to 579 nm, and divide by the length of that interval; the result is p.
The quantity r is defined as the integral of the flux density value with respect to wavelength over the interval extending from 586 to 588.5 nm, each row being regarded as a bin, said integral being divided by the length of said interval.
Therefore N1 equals -1.52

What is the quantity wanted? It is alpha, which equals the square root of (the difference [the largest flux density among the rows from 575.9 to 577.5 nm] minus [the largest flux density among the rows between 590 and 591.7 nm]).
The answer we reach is 0.34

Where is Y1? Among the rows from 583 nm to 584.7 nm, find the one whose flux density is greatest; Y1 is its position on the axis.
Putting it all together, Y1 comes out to 583.204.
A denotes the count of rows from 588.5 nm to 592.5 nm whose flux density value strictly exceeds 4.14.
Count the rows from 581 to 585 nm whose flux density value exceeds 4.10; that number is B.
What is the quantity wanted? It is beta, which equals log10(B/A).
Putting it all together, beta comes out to 0.70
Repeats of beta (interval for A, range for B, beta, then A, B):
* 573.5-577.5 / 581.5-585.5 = 0.24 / 8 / 14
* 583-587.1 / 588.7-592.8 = -0.43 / 8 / 3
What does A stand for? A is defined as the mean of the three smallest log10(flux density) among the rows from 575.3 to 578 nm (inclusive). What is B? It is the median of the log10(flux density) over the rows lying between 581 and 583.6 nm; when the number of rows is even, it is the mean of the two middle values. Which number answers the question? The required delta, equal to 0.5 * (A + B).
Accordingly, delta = 0.621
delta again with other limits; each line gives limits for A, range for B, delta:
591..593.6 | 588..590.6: 0.591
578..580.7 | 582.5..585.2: 0.594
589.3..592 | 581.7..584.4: 0.592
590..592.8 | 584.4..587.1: 0.600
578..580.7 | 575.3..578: 0.584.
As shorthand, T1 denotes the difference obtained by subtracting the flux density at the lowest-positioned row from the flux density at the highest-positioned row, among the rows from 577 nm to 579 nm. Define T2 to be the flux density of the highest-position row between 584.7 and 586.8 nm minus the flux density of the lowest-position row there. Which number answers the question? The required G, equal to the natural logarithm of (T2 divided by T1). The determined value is 1.5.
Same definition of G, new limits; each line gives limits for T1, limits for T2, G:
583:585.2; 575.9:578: -0.9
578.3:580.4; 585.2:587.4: -0.3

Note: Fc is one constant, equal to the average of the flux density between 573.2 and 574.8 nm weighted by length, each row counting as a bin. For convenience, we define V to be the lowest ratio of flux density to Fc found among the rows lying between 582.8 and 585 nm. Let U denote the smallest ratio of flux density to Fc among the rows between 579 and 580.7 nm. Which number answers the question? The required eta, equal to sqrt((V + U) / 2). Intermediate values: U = 0.95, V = 0.970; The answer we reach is 0.980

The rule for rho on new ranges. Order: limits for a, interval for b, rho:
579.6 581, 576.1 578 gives -0.2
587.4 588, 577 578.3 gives 0.1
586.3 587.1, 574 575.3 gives -0.3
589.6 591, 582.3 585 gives -0.7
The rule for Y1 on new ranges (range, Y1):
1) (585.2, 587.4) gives 587.247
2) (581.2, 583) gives 582.667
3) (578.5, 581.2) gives 581.060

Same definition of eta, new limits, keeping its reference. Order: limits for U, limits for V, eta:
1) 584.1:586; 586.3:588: 0.949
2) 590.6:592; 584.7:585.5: 0.969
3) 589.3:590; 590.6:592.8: 0.917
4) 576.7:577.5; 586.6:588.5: 0.976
